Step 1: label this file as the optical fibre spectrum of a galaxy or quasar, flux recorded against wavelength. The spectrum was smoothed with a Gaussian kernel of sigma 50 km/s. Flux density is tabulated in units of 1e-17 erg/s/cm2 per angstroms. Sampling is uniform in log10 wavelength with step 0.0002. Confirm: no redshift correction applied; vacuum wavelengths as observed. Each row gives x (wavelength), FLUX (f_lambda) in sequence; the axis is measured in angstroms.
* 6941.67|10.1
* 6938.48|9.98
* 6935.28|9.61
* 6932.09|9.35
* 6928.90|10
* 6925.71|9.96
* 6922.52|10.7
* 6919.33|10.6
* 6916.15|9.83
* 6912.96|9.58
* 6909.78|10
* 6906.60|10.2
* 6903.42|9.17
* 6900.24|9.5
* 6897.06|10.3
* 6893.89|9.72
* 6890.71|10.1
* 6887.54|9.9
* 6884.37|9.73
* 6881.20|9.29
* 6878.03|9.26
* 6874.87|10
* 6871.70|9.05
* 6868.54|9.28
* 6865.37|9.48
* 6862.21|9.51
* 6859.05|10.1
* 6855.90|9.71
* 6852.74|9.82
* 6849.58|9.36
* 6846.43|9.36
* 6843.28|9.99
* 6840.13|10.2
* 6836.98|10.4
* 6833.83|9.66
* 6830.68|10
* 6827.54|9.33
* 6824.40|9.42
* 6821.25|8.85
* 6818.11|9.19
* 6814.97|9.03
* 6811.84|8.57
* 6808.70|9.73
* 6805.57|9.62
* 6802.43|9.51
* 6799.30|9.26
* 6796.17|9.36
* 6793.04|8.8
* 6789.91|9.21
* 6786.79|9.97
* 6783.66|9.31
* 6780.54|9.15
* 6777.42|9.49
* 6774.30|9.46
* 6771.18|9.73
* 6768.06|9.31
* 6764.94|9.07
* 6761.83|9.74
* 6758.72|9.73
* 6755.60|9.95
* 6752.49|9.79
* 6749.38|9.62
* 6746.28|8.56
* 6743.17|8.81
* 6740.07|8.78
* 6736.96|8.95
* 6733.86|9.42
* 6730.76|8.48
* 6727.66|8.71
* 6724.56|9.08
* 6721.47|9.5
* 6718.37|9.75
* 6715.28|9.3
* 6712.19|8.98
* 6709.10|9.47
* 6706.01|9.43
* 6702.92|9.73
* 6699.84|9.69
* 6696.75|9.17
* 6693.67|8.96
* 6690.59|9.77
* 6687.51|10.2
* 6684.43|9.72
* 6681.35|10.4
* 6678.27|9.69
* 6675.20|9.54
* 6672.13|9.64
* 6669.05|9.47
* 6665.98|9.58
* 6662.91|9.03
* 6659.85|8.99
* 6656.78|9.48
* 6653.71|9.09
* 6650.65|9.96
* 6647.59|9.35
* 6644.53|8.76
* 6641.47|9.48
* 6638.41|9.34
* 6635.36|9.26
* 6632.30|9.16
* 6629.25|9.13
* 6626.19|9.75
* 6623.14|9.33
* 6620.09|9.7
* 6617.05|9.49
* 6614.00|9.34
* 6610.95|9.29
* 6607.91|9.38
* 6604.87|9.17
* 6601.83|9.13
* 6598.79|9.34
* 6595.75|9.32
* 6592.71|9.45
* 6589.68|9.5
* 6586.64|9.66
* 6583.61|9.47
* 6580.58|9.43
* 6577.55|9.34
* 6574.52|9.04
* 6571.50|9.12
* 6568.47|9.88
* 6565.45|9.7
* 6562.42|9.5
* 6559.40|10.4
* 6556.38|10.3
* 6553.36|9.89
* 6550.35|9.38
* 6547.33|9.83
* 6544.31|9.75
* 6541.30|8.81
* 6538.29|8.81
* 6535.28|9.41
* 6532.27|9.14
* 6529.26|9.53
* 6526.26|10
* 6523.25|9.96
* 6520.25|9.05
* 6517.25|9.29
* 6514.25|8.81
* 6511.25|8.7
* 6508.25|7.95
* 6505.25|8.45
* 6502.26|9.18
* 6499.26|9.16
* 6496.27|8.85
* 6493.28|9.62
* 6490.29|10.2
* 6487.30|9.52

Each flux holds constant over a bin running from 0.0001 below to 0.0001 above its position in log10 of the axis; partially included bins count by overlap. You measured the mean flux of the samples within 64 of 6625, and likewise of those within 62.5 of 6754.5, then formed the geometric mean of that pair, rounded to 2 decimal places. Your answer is 9.37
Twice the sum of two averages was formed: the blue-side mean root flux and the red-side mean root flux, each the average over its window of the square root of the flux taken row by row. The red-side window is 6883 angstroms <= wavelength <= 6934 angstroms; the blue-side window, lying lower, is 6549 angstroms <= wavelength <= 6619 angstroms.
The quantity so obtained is 12.5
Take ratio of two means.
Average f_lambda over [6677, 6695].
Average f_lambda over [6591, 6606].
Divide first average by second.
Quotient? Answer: 1.05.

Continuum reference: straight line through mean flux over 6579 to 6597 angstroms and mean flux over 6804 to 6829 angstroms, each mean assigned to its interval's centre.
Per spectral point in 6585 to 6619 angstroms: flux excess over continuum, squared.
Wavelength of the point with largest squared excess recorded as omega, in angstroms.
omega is 6601.83 angstroms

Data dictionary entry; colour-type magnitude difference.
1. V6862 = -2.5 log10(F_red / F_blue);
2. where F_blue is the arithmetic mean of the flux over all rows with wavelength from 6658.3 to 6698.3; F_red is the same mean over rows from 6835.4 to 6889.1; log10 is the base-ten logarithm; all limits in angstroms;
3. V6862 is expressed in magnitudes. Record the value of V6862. -0.014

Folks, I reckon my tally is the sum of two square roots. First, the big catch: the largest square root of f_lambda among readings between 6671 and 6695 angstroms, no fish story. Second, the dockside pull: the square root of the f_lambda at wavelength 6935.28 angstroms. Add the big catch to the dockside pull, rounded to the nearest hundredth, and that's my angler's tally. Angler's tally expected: 6.32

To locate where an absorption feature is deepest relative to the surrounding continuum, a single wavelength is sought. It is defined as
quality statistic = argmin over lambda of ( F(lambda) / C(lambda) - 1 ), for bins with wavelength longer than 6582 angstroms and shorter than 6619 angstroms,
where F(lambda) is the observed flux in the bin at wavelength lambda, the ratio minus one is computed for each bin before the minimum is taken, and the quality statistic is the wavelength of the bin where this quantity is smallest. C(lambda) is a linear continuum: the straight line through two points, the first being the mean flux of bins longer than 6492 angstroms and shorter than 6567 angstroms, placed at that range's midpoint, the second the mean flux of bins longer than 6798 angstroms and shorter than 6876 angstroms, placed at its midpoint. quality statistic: 6601.83 angstroms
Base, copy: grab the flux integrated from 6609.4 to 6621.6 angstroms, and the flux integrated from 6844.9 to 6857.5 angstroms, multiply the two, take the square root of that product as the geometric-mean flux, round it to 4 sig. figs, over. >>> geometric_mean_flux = 117.9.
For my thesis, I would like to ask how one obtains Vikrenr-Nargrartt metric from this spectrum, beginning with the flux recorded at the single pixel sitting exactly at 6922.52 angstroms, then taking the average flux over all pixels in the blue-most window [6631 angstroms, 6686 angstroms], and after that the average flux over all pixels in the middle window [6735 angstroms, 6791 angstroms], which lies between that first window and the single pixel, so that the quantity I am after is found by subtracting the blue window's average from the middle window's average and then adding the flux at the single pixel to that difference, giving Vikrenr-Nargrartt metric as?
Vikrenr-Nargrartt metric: 10.6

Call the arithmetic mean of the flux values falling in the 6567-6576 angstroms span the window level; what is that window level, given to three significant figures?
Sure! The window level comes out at 9.35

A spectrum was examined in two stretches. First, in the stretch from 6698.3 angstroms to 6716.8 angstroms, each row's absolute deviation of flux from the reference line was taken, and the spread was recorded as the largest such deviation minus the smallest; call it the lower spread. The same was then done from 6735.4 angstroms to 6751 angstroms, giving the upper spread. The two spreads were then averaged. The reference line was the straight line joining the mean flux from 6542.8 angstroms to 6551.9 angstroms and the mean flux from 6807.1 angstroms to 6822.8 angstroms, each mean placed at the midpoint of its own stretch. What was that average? 0.39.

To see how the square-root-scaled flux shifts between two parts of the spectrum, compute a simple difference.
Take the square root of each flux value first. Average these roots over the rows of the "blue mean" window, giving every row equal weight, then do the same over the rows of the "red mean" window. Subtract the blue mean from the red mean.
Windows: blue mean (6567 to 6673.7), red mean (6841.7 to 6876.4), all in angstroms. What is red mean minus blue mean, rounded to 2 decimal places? 0.04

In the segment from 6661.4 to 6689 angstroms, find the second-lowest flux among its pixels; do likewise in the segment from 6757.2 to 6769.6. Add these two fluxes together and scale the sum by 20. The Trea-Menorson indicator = 376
